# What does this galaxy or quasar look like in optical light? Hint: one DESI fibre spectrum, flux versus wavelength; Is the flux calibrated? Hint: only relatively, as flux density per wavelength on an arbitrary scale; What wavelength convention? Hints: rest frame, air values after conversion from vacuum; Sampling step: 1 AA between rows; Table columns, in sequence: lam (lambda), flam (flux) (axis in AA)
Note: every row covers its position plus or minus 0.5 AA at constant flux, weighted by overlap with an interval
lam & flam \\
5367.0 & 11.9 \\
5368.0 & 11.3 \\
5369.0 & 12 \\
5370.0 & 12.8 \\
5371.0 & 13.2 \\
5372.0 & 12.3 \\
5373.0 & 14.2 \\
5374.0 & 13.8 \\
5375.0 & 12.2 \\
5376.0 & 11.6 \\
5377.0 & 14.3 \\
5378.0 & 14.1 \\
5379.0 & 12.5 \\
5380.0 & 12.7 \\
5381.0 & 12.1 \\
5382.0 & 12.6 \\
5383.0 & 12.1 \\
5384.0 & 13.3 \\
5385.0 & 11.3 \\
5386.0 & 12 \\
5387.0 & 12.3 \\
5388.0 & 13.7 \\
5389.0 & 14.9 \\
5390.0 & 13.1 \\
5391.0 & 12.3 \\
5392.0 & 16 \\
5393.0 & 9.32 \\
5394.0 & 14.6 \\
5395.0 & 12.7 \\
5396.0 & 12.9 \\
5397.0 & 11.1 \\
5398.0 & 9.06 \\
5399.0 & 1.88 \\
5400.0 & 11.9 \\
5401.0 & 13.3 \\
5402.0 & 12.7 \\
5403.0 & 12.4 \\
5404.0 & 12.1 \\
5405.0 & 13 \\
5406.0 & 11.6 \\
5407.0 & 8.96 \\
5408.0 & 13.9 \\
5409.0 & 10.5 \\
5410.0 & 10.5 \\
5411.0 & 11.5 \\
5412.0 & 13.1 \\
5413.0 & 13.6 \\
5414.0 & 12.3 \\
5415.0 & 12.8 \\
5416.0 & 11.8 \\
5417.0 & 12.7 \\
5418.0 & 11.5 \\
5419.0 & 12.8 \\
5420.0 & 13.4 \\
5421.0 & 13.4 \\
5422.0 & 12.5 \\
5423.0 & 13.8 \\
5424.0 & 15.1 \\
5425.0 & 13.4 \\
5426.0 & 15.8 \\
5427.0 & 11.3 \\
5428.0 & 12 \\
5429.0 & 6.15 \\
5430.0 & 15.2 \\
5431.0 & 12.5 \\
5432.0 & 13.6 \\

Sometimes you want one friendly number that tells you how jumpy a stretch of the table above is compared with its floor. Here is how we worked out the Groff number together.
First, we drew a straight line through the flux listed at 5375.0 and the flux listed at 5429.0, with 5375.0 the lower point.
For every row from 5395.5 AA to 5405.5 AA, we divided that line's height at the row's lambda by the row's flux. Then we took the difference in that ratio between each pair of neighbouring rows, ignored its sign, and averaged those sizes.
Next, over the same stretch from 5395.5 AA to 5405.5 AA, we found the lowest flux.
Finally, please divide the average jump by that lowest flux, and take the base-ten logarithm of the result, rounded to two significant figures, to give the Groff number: -0.29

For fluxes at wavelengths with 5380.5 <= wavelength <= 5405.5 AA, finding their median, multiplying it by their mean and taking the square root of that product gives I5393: 12.3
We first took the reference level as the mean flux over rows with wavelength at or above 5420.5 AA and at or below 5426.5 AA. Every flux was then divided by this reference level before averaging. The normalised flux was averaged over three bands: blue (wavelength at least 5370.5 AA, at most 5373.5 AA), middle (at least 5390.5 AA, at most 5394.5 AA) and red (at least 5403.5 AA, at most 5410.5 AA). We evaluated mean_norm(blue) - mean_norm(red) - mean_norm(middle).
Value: -0.81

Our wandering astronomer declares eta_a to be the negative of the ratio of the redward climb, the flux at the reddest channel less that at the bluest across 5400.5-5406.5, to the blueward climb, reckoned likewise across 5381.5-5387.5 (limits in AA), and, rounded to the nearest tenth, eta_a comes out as -5.7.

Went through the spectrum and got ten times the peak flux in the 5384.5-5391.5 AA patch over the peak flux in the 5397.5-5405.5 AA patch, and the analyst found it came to 11.2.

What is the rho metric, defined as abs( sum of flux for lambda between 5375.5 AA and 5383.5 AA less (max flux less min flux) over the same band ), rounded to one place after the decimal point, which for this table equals 99.3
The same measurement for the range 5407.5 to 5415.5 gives 94.8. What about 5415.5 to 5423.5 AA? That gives 99.6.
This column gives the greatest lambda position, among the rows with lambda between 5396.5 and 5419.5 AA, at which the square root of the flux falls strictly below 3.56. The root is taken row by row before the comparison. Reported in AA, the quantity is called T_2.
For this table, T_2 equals 5418.0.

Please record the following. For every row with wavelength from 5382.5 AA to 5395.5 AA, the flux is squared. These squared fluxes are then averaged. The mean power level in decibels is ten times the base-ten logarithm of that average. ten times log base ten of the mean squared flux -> 22.3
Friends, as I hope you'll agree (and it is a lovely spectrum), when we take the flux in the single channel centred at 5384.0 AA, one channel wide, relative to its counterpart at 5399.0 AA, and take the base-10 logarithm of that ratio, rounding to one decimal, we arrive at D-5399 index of 0.8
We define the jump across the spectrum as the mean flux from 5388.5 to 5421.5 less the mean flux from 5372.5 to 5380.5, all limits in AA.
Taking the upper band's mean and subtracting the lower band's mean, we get -1.1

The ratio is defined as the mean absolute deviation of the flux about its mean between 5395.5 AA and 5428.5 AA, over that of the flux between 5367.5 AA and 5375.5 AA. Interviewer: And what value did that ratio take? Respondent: 1.8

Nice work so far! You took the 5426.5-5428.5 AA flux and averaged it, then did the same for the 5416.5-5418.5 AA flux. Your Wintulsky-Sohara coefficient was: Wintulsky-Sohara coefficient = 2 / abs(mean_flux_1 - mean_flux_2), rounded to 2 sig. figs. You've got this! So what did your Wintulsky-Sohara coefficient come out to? 4.4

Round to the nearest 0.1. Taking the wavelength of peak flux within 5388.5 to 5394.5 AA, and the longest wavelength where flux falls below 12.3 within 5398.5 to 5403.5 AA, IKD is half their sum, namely 5396.0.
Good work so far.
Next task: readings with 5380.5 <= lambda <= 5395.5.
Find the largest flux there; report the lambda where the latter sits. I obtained 5392.0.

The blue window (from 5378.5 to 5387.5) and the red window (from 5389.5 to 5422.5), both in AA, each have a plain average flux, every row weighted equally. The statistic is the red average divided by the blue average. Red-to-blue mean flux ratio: 0.97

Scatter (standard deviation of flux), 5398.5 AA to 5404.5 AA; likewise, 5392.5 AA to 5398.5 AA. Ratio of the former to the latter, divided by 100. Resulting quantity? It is 0.020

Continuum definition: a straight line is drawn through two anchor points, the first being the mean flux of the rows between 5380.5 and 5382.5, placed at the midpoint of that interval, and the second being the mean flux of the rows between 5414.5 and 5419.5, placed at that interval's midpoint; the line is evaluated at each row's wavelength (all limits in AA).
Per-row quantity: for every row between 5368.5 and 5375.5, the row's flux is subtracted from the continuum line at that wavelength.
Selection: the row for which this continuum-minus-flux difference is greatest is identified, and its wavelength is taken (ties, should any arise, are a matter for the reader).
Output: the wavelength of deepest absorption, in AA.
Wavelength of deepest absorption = 5369.0 AA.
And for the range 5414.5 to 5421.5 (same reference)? 5418.0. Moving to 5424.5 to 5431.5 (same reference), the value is 5429.0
